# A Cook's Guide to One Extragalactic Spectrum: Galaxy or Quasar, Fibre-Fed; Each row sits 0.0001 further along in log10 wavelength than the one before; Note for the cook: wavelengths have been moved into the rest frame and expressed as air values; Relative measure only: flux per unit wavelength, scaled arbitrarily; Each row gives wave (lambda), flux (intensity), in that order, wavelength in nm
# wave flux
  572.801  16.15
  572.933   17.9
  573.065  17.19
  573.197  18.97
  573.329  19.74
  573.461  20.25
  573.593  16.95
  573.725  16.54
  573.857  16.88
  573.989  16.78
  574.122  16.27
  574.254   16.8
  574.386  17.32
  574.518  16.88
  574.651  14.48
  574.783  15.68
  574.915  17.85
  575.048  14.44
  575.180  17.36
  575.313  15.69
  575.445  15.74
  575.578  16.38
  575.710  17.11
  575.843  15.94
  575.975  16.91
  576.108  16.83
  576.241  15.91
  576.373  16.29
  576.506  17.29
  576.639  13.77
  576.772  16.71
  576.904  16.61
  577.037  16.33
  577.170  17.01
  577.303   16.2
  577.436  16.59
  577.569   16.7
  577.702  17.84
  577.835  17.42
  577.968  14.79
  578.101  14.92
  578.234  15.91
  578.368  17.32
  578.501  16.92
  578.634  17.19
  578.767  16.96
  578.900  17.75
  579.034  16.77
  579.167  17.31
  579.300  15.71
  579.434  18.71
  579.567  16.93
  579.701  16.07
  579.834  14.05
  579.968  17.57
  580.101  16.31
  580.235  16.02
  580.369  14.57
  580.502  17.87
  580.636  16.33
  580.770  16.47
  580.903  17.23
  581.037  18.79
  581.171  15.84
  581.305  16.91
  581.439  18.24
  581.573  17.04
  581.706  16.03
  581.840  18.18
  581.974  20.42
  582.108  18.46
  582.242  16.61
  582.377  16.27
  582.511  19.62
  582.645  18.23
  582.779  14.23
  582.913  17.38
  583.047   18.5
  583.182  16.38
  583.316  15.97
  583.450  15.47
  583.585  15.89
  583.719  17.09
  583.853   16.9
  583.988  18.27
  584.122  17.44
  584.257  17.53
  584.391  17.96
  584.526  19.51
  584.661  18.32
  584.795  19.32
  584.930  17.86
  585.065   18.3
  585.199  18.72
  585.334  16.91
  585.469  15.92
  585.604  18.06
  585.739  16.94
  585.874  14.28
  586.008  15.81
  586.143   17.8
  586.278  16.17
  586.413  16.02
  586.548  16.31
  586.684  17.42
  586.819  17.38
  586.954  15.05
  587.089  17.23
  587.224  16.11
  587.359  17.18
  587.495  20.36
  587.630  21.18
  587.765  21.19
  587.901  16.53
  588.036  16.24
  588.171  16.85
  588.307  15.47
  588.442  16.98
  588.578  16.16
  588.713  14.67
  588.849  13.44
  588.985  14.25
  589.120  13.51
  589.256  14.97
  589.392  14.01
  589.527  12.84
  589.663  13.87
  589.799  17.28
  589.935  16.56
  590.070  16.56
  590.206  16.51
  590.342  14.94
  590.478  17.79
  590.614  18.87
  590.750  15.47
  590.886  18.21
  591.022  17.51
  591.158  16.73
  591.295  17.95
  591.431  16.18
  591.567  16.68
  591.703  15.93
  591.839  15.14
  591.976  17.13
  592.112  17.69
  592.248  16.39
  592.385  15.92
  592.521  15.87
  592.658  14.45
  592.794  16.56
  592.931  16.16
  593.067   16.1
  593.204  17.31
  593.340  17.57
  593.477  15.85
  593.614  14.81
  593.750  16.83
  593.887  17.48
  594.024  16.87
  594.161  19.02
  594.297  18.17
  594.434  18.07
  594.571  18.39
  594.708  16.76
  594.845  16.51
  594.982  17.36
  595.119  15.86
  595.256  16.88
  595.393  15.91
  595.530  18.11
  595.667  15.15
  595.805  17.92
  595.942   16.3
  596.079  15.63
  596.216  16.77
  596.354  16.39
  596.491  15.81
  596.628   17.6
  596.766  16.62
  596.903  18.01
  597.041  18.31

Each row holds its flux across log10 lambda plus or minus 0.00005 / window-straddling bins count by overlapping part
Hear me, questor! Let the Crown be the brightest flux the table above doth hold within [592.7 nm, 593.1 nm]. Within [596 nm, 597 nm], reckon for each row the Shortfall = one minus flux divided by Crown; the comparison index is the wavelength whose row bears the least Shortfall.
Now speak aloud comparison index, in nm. 596.903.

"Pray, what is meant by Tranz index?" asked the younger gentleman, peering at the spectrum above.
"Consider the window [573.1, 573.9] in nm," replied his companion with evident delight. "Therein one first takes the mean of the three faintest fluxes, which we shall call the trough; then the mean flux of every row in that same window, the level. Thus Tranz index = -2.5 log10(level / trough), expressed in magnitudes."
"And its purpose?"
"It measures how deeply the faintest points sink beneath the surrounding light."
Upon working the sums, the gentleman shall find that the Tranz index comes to -0.089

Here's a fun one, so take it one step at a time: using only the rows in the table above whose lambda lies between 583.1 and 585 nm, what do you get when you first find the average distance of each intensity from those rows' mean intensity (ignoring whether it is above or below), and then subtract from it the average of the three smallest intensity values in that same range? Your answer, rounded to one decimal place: -14.8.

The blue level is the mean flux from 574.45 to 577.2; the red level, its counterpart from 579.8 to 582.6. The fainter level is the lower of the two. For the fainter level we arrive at 16.2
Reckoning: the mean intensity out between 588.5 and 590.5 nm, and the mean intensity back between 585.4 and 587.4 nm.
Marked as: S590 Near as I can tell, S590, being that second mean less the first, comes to 1.4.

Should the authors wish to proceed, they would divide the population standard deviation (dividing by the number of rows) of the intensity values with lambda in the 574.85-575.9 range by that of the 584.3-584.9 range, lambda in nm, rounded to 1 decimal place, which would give 1.6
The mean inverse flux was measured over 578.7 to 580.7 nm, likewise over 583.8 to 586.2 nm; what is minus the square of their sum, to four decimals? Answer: -0.0139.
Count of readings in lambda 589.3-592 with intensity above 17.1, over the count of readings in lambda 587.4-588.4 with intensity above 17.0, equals 2.3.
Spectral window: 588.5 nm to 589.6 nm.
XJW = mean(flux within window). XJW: 14.2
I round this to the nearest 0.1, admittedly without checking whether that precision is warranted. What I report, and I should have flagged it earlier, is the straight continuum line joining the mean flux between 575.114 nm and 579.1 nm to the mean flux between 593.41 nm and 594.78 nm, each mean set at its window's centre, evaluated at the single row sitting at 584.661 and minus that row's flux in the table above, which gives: -1.5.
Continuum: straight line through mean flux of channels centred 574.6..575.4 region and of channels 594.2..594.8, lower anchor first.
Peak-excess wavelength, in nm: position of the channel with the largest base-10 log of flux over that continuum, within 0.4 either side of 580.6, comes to 580.502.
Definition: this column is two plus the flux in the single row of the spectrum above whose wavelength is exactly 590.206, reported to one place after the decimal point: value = 18.5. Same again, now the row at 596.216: 18.8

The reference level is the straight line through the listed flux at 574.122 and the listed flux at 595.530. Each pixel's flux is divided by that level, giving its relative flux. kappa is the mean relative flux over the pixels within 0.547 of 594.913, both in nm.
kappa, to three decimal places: 0.940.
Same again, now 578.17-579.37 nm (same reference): 1.012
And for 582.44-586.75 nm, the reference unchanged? 1.002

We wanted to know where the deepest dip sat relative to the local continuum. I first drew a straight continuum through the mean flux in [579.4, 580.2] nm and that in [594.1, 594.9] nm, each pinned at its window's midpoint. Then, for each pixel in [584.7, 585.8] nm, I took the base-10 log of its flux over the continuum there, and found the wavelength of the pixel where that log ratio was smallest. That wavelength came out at 585.469 nm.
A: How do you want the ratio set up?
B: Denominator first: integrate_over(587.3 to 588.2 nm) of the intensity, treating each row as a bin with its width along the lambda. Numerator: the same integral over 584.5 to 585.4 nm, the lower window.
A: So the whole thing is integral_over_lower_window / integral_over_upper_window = 0.99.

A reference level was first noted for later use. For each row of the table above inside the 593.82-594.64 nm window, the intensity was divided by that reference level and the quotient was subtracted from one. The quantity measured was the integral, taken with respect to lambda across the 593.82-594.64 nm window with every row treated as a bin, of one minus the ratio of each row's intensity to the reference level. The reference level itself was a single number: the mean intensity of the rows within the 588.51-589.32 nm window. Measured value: -0.198 nm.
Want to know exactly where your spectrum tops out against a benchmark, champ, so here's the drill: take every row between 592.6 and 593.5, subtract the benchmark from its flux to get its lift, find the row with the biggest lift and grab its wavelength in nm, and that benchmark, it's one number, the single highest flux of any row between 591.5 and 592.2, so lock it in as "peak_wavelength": 593.340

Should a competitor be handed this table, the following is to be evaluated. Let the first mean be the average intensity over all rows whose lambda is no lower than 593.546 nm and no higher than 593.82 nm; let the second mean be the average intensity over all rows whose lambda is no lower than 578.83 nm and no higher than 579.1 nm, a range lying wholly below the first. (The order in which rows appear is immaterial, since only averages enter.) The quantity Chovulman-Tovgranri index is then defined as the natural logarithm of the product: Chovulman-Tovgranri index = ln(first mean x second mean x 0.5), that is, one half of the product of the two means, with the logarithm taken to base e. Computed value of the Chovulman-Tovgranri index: 4.92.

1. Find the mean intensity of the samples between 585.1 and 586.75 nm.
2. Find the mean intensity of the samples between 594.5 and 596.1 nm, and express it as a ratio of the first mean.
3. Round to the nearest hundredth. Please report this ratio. 1.00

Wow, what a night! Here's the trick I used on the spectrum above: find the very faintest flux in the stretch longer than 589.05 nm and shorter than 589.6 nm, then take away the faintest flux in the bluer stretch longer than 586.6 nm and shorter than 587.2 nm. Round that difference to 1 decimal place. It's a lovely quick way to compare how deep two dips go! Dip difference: -2.2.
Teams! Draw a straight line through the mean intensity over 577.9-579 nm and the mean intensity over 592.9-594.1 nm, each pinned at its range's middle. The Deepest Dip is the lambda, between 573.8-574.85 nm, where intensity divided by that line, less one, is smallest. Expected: 574.651 nm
